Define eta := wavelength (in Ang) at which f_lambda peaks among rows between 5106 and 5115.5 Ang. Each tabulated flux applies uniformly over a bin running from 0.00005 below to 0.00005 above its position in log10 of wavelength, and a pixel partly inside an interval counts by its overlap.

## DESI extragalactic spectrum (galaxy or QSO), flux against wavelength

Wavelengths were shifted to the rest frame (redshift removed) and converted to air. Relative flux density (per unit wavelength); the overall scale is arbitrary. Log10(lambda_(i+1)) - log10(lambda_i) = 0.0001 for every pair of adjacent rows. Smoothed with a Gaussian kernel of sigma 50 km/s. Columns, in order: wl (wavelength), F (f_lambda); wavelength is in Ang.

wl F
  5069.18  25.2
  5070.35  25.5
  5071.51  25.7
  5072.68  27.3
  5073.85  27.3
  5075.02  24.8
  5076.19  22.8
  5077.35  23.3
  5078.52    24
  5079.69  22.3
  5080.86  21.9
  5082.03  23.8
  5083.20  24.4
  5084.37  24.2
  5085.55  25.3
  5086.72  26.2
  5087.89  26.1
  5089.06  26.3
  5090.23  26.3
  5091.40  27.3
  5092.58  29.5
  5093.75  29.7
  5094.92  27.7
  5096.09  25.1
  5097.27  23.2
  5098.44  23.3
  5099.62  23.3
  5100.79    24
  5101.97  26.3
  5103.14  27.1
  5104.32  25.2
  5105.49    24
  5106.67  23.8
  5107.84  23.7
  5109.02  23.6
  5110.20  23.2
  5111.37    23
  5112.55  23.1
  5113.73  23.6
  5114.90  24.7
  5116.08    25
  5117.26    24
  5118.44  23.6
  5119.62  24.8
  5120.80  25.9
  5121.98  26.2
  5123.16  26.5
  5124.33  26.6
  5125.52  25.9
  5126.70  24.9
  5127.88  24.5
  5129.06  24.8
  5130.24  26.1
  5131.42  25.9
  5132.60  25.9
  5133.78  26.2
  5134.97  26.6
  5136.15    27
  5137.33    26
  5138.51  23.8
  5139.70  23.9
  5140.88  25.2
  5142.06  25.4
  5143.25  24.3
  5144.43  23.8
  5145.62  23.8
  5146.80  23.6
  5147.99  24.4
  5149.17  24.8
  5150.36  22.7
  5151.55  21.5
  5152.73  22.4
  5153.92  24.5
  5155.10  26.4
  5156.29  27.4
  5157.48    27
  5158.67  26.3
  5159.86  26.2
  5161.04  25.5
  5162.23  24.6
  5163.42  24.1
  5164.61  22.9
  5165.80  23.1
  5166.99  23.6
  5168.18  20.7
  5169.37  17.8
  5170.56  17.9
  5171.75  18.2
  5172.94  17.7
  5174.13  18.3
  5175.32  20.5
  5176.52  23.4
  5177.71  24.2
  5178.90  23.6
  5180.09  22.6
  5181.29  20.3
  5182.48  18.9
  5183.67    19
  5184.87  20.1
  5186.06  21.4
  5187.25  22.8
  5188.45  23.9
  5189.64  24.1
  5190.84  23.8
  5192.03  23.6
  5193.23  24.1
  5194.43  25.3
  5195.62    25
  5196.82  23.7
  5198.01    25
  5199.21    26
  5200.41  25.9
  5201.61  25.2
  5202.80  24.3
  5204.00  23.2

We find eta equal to 5114.90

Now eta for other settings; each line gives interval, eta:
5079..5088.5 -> 5086.72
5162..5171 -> 5162.23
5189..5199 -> 5194.43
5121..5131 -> 5124.33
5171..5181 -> 5177.71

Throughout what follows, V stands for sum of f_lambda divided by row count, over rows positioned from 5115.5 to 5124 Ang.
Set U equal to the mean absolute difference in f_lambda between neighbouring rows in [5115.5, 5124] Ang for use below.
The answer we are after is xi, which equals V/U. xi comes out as 35.1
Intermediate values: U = 0.72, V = 25.14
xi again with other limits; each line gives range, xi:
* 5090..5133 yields 32.1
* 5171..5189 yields 17.0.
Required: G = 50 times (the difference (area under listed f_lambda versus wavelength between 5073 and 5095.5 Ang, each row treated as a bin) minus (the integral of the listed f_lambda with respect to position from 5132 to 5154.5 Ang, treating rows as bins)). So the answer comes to 1060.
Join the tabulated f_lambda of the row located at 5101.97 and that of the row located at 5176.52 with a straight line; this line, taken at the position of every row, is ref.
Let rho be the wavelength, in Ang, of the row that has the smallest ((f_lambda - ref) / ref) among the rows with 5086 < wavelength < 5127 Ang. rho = 5097.27 Ang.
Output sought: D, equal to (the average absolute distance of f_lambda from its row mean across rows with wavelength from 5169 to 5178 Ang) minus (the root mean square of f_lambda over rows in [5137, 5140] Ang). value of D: -22.4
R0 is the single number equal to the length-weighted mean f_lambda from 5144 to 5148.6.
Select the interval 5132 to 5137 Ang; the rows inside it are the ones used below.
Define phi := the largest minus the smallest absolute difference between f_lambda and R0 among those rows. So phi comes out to 1.1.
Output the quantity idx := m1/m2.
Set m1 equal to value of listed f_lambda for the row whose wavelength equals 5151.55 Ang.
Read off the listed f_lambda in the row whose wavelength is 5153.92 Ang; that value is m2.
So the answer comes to 0.88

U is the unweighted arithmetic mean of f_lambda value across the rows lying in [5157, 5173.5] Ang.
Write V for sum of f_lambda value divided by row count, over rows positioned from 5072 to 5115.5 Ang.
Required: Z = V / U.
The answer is 1.10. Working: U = 22.5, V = 24.9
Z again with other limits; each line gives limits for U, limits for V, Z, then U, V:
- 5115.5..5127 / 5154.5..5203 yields 0.91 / 25.3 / 23.0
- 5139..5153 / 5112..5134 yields 1.06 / 23.8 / 25.2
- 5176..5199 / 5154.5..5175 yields 1.00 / 22.9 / 22.8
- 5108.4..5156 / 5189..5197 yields 0.98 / 24.7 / 24.2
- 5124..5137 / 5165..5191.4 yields 0.82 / 25.9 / 21.2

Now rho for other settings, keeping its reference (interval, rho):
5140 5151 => 5150.36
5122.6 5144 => 5138.51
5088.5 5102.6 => 5097.27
